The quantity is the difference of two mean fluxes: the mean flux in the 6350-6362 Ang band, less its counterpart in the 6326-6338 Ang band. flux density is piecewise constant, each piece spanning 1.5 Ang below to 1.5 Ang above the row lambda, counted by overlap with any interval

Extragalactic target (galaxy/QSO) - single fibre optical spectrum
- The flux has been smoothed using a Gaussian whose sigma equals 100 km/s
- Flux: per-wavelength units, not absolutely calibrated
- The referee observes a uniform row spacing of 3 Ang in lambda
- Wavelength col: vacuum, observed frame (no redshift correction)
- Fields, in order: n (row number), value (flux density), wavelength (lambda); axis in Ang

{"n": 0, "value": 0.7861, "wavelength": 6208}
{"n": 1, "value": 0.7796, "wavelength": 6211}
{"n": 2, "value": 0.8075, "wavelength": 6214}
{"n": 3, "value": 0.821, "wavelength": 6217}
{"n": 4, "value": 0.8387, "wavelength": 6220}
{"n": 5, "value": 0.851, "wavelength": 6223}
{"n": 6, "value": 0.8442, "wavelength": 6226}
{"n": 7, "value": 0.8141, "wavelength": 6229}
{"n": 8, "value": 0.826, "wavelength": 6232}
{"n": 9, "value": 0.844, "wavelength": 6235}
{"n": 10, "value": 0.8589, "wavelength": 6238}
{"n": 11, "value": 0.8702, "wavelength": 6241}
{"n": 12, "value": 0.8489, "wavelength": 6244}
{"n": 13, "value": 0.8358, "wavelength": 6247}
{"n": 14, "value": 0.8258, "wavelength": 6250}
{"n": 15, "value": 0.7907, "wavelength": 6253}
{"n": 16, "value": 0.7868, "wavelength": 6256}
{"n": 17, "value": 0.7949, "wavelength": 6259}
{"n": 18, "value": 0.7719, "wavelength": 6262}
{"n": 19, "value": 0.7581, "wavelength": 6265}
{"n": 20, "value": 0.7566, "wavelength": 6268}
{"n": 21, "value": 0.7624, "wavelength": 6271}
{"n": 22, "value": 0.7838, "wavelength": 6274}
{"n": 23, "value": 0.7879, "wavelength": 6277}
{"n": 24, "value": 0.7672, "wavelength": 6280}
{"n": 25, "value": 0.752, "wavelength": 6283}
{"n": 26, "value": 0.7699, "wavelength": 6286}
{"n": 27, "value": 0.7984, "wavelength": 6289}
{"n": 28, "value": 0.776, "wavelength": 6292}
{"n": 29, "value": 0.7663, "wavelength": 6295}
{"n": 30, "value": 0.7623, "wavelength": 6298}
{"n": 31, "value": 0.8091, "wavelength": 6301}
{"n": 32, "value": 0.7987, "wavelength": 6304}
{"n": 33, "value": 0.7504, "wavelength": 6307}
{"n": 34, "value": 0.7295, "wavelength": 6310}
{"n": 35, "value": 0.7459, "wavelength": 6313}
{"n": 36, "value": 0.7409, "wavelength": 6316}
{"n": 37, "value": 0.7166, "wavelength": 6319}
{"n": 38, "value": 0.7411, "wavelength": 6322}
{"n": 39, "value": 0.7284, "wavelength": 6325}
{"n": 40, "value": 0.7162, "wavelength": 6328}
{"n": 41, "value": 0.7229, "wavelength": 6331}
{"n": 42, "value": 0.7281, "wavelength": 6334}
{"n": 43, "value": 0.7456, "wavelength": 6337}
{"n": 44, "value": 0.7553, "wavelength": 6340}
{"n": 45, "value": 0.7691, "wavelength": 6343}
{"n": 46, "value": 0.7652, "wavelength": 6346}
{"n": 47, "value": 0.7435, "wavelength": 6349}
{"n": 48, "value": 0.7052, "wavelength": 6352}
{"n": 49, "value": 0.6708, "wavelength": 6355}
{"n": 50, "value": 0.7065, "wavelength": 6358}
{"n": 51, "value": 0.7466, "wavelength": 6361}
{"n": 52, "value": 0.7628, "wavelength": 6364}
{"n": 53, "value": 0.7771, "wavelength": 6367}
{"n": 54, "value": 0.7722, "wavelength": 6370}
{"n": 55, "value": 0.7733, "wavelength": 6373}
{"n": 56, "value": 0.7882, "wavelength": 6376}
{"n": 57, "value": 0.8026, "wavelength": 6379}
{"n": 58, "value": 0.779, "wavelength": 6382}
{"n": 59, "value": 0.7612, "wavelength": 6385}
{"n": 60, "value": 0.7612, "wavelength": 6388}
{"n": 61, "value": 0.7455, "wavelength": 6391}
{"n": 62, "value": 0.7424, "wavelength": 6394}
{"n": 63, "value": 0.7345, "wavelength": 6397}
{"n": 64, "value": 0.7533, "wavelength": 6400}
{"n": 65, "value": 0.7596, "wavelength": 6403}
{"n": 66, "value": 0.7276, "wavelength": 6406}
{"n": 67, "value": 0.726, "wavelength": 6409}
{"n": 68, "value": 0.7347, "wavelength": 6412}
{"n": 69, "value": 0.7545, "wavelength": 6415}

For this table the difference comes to -0.02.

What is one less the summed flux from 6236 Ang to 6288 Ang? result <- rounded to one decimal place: -12.5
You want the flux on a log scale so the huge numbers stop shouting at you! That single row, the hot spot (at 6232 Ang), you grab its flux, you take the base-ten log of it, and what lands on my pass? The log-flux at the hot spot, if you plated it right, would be -0.083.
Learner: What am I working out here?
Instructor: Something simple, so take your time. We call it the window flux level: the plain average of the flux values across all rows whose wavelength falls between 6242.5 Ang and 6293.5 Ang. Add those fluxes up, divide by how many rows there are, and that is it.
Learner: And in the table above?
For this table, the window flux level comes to 0.786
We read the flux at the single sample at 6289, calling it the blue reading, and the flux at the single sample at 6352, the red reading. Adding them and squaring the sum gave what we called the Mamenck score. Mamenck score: 2.26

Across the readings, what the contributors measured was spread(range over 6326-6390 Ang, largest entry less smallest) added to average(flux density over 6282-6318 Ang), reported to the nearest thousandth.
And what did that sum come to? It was 0.898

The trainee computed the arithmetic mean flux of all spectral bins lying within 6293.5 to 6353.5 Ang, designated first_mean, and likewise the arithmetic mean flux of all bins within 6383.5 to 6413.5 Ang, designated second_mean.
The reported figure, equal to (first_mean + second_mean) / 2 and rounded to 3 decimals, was 0.746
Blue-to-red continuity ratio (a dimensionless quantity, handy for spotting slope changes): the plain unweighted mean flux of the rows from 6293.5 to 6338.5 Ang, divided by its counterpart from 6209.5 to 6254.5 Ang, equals 0.90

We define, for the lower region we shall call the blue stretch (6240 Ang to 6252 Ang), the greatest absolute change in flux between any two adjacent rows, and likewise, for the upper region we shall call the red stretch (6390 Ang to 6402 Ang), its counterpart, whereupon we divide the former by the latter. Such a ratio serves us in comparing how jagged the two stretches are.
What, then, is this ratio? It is 1.1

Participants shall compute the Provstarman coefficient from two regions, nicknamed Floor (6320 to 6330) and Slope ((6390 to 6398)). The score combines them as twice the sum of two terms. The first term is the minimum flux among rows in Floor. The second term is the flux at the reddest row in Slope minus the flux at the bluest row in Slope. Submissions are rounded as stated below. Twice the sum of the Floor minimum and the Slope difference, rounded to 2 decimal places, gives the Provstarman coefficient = 1.41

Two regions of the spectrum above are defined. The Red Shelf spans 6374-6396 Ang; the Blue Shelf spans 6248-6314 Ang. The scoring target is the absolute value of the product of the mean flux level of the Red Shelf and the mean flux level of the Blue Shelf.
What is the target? 0.595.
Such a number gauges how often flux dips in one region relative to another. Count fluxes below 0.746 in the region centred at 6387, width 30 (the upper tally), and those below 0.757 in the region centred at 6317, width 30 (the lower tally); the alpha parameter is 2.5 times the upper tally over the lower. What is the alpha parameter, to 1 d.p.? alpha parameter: 0.8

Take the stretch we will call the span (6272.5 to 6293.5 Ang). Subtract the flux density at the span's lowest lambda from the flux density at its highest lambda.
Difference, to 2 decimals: -0.01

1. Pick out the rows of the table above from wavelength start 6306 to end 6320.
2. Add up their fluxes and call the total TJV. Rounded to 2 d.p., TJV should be 3.68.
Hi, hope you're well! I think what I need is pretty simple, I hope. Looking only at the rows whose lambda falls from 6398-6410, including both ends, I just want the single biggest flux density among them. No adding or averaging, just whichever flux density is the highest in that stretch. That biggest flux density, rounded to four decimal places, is 0.7596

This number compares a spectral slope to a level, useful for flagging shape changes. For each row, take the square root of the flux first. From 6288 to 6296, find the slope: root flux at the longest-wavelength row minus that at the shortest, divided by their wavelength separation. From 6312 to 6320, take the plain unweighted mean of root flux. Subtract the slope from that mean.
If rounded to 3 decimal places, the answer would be 0.860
